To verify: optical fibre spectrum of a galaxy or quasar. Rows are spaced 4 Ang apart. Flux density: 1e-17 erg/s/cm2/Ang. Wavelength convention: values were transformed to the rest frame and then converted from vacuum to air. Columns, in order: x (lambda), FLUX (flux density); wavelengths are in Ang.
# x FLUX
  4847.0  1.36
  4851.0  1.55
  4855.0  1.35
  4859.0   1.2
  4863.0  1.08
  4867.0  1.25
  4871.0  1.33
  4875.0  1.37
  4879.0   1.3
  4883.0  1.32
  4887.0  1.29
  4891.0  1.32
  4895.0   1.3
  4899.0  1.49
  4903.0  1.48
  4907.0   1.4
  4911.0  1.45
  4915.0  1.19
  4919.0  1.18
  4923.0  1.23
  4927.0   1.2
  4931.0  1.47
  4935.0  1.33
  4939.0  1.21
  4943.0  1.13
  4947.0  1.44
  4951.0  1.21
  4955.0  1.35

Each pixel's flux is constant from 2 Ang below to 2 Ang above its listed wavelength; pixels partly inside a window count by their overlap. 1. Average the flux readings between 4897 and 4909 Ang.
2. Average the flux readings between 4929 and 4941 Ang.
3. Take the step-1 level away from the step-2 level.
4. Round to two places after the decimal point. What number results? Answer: -0.12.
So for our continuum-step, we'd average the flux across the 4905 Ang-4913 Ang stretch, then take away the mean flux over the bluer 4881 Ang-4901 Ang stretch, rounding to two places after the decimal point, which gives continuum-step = 0.08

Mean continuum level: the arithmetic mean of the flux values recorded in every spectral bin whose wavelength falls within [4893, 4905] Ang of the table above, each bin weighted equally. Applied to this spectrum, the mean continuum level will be 1.42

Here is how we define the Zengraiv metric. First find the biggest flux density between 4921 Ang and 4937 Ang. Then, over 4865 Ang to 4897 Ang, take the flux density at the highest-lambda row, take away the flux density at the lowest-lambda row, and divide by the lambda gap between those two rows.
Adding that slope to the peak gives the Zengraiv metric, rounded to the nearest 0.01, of 1.47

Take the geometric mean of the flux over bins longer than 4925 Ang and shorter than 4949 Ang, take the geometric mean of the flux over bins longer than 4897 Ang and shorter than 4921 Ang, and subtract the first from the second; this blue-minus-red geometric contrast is 0.07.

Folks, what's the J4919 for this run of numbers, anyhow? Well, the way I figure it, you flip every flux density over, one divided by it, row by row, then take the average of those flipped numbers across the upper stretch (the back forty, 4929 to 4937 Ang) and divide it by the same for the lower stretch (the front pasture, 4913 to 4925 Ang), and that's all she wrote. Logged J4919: 0.86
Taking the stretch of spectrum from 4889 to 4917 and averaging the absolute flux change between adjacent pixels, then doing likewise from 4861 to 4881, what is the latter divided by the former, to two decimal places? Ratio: 0.89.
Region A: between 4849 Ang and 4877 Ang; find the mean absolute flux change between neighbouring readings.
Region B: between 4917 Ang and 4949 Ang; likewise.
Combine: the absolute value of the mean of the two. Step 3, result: 0.13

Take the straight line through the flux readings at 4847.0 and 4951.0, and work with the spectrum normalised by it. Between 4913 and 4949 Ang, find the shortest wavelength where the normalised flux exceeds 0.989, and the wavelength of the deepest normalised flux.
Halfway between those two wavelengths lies 4937 Ang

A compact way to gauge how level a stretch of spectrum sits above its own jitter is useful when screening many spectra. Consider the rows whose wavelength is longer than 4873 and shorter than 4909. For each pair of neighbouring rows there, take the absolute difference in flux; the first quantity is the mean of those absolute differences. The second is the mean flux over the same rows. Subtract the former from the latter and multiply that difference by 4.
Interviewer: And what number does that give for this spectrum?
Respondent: 5.23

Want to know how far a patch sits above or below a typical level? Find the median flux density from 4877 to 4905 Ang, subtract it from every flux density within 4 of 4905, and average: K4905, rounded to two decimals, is 0.12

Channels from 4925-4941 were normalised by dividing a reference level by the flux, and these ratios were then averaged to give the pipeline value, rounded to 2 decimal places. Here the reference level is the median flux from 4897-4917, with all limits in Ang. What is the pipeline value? 1.12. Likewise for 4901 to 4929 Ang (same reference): 1.12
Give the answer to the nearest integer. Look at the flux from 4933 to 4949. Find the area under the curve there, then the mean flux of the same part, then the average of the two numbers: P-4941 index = 11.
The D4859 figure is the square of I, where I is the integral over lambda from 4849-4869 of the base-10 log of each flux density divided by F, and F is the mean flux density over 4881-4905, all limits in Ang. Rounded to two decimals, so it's 0.35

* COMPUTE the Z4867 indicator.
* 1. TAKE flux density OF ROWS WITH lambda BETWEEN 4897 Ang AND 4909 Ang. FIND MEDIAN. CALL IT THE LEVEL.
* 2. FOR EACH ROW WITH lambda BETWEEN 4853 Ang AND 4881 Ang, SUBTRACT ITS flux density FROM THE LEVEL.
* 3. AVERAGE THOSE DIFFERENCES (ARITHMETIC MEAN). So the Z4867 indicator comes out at 0.21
